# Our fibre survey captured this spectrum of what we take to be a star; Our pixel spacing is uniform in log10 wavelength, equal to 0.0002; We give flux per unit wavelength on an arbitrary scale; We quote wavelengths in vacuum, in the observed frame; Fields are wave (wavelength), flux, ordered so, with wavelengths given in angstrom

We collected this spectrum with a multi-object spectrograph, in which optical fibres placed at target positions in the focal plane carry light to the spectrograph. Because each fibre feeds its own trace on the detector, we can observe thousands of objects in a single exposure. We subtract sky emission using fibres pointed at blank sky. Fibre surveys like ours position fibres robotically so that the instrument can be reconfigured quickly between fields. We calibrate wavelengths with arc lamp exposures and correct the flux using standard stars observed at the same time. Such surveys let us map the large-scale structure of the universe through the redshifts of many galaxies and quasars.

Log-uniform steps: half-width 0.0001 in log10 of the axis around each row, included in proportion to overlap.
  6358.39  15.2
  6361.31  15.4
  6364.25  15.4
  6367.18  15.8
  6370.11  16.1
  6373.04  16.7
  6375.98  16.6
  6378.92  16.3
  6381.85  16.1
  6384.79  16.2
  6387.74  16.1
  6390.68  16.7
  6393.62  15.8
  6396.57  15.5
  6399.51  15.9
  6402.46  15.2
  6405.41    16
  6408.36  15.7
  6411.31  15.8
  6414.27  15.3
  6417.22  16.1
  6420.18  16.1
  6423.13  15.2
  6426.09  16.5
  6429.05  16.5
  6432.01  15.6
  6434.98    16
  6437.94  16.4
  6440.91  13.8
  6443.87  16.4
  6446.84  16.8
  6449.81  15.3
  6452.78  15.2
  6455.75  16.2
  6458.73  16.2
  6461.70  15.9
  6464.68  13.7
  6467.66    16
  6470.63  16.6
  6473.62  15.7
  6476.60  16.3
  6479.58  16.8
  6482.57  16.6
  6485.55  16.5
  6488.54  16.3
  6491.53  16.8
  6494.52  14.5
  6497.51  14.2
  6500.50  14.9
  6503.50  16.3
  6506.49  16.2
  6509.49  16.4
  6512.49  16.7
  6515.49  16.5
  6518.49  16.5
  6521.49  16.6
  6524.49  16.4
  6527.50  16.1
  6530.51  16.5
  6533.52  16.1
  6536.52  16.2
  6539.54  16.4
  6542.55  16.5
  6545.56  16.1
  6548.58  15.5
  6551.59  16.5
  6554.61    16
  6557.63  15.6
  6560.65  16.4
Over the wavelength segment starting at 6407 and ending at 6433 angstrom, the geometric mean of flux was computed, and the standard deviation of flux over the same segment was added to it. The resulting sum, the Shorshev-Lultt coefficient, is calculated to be 16.3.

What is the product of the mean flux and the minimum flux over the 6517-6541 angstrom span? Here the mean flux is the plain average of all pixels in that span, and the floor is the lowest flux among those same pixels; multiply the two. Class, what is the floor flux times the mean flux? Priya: 263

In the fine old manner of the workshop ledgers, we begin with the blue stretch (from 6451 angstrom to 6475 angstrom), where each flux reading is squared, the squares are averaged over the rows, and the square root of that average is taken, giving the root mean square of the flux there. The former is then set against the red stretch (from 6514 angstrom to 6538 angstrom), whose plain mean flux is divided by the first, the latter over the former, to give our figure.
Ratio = 1.042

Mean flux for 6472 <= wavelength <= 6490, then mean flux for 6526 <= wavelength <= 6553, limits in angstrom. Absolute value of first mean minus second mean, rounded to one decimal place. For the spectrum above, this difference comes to 0.2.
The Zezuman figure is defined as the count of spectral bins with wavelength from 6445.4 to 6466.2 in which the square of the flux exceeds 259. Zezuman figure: 3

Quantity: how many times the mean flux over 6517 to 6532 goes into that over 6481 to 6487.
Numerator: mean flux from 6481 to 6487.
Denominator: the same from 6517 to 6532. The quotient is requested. 1.01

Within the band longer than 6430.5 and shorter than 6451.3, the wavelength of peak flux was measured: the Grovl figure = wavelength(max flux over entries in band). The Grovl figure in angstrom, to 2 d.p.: 6446.84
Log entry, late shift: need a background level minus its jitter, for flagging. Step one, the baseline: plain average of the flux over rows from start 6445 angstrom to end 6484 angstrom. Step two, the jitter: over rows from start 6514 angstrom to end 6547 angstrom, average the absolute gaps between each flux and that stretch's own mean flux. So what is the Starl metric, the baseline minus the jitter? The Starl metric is 15.8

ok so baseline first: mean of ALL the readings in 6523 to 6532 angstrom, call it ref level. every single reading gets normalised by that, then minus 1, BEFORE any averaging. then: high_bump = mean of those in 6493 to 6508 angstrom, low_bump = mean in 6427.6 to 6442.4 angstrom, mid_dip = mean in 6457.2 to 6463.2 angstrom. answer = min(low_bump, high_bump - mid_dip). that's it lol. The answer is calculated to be -0.051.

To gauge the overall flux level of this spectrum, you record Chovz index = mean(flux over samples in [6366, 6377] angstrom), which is 16.30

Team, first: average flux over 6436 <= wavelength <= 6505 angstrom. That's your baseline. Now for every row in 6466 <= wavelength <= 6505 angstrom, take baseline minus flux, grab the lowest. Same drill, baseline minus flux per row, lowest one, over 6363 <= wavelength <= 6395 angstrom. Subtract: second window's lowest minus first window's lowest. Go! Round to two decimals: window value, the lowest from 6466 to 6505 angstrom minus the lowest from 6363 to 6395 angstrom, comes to -0.10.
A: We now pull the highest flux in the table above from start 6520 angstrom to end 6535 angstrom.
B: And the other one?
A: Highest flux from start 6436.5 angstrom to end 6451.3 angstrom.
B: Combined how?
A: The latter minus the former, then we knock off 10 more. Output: -9.8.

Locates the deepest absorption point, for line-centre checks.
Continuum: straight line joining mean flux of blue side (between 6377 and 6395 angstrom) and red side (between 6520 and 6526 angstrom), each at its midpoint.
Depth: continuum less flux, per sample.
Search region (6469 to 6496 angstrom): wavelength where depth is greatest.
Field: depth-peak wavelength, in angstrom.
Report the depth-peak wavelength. 6494.52 angstrom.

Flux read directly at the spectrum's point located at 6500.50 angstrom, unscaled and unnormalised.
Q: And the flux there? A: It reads 14.9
